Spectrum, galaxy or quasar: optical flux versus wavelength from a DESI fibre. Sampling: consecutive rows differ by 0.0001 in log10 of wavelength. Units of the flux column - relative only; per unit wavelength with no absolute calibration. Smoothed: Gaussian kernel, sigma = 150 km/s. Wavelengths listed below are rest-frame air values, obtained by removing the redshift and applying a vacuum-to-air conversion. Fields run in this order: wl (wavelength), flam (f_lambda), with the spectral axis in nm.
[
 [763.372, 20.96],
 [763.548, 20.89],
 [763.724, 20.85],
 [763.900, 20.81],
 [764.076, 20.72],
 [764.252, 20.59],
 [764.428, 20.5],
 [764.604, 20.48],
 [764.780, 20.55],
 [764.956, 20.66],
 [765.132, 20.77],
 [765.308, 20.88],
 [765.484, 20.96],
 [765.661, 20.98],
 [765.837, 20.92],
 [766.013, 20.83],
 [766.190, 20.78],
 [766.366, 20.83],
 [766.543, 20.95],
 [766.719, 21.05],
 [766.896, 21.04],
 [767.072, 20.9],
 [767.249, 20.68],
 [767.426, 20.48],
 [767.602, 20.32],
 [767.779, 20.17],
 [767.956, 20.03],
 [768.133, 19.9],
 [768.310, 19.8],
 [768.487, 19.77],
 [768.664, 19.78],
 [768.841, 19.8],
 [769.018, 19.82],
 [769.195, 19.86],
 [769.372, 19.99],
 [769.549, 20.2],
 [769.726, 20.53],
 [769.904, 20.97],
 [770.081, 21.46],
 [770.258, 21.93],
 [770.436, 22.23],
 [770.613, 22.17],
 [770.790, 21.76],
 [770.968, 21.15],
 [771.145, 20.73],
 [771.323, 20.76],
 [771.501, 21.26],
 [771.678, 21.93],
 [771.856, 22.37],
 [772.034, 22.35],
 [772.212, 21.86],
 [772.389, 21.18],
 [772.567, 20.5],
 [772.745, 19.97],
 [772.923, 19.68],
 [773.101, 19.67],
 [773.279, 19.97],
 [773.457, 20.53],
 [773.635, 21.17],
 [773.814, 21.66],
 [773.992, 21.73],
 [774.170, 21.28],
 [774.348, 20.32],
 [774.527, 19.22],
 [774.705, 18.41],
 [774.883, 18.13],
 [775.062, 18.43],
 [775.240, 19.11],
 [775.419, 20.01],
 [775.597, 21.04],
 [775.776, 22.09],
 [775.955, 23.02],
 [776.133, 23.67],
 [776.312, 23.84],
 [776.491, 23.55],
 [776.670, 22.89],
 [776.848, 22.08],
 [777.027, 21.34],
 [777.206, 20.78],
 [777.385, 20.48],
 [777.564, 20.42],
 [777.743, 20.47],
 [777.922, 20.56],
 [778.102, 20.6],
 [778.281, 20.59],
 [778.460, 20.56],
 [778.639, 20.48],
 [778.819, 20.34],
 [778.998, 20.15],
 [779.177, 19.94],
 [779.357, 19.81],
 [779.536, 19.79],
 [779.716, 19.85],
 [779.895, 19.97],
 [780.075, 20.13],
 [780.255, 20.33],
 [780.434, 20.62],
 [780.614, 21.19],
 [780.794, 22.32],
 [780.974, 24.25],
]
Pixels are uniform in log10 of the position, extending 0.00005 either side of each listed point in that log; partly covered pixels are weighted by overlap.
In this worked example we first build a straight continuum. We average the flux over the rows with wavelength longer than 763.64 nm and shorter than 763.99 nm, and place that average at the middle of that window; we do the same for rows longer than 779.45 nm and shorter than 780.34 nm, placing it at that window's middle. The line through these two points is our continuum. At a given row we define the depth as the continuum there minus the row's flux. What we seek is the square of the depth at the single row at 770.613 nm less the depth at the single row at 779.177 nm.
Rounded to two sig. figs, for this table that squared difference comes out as 3.2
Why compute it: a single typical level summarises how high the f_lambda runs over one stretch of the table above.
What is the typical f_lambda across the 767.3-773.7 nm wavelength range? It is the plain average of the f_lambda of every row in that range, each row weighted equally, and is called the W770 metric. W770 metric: 20.7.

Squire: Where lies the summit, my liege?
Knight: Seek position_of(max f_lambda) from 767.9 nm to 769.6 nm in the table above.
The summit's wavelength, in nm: 769.549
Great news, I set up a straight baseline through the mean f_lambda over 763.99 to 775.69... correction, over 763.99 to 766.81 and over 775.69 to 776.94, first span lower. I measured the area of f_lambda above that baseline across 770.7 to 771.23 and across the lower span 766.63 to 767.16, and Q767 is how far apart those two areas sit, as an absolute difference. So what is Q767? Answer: 0.33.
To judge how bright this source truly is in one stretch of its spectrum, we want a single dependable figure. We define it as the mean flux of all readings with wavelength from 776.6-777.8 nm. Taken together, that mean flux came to 21.2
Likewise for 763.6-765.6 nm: 20.7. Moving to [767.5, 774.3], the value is 20.8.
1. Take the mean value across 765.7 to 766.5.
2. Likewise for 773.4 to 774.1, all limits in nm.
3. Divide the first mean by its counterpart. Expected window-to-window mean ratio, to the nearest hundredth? 0.98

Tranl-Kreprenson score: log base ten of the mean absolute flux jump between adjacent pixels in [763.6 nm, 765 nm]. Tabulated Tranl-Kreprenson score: -1.1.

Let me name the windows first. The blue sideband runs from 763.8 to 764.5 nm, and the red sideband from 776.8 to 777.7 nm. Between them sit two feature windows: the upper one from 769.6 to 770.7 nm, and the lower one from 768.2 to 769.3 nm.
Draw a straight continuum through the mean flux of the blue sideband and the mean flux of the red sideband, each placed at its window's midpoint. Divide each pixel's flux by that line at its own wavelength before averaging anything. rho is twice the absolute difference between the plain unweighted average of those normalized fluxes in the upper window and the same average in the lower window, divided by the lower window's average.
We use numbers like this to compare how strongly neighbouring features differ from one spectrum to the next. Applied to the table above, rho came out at 0.17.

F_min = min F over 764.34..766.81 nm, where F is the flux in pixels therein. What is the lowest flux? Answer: 20.48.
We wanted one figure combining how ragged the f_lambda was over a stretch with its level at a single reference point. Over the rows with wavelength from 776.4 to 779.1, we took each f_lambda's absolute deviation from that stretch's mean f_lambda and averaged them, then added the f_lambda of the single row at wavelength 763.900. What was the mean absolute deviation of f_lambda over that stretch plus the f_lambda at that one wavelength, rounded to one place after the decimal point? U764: 21.6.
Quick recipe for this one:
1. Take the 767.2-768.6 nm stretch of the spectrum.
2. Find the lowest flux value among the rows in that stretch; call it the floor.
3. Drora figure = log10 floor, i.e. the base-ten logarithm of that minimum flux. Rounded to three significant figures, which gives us 1.30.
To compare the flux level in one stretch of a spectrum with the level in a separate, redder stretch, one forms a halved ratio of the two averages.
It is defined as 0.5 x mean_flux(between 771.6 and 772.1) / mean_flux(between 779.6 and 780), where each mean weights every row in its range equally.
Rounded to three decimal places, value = 0.558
